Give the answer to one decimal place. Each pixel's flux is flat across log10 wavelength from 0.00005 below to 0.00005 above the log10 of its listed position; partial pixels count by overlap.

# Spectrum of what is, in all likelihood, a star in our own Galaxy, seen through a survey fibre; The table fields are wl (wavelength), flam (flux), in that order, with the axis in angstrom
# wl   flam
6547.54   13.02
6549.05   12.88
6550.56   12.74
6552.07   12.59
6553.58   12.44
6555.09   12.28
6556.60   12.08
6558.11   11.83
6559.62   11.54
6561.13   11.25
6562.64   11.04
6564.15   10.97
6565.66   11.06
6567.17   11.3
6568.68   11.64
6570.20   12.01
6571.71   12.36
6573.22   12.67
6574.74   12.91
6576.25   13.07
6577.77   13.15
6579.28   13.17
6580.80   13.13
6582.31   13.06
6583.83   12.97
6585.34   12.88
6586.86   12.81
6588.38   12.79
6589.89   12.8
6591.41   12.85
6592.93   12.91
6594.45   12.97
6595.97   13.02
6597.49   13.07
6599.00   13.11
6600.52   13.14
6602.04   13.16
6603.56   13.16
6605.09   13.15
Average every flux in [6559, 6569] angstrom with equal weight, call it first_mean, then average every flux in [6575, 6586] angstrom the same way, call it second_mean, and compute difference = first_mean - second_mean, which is -1.8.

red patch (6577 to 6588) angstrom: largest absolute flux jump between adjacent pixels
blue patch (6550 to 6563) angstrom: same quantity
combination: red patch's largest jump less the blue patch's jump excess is -0.20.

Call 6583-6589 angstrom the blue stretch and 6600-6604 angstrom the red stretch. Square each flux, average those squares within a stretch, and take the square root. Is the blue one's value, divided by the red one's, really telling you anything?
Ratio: 0.98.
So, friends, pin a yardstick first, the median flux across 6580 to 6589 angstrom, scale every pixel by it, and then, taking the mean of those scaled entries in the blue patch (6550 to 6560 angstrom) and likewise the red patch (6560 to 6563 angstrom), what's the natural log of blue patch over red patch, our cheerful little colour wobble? 0.09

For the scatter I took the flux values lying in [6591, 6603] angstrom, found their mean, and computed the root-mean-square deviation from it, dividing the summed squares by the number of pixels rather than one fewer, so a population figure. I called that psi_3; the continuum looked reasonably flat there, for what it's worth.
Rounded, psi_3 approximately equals 0.1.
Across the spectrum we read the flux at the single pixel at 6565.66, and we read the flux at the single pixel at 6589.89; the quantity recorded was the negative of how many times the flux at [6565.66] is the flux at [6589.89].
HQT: -0.86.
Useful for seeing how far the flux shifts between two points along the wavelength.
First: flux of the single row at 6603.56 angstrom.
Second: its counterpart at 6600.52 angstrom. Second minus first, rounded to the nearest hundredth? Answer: -0.02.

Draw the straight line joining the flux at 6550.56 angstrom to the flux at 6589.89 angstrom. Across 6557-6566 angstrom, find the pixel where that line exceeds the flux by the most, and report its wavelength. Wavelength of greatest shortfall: 6564.15 angstrom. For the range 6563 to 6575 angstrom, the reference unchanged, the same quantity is 6564.15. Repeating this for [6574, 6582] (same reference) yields 6574.74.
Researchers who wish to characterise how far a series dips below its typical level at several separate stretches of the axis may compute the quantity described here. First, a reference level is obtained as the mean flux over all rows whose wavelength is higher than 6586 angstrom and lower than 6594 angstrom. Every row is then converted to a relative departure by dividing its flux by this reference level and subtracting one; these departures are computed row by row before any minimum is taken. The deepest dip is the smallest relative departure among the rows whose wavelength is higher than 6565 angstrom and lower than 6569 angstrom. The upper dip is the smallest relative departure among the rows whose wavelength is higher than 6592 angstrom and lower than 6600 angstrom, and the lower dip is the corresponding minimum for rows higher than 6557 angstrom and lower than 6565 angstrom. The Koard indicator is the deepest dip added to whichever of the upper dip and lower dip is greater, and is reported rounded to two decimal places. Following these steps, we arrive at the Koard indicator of -0.13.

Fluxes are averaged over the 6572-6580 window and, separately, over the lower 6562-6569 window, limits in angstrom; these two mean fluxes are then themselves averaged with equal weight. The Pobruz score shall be 12.1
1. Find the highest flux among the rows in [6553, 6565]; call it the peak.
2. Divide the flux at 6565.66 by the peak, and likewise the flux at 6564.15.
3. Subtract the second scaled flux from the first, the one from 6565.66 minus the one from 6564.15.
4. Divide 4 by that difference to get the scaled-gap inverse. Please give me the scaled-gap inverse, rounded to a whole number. 553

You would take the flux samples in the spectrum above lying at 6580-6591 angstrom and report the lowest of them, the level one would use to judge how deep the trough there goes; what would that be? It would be 12.79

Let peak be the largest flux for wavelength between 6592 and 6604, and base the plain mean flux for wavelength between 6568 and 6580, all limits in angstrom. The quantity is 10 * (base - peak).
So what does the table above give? -5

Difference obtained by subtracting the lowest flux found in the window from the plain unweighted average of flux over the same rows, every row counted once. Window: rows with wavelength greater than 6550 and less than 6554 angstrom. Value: 0.15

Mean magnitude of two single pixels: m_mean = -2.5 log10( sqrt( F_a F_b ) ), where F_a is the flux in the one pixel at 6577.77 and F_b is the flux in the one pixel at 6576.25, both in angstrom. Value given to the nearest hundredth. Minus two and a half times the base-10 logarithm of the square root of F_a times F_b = -2.79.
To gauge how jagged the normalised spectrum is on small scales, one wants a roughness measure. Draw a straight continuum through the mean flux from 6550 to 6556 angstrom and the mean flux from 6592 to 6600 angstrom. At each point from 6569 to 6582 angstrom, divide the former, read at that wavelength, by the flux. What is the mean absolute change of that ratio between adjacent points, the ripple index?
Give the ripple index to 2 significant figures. 0.013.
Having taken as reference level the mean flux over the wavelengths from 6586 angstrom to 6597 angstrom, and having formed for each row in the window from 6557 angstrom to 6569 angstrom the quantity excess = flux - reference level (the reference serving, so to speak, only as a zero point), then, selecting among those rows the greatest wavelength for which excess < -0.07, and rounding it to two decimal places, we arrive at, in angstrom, 6568.68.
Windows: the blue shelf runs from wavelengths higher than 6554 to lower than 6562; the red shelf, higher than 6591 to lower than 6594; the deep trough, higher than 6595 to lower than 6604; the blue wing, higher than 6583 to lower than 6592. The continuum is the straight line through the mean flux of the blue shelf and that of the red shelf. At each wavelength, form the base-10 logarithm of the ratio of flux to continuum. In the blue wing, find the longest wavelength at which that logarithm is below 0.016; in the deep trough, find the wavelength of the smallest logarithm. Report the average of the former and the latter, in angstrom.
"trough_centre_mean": 6597.5 angstrom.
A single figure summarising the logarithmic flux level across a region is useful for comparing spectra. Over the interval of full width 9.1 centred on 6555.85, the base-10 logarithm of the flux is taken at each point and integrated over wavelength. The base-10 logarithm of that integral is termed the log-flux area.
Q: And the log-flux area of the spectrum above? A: 0.99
